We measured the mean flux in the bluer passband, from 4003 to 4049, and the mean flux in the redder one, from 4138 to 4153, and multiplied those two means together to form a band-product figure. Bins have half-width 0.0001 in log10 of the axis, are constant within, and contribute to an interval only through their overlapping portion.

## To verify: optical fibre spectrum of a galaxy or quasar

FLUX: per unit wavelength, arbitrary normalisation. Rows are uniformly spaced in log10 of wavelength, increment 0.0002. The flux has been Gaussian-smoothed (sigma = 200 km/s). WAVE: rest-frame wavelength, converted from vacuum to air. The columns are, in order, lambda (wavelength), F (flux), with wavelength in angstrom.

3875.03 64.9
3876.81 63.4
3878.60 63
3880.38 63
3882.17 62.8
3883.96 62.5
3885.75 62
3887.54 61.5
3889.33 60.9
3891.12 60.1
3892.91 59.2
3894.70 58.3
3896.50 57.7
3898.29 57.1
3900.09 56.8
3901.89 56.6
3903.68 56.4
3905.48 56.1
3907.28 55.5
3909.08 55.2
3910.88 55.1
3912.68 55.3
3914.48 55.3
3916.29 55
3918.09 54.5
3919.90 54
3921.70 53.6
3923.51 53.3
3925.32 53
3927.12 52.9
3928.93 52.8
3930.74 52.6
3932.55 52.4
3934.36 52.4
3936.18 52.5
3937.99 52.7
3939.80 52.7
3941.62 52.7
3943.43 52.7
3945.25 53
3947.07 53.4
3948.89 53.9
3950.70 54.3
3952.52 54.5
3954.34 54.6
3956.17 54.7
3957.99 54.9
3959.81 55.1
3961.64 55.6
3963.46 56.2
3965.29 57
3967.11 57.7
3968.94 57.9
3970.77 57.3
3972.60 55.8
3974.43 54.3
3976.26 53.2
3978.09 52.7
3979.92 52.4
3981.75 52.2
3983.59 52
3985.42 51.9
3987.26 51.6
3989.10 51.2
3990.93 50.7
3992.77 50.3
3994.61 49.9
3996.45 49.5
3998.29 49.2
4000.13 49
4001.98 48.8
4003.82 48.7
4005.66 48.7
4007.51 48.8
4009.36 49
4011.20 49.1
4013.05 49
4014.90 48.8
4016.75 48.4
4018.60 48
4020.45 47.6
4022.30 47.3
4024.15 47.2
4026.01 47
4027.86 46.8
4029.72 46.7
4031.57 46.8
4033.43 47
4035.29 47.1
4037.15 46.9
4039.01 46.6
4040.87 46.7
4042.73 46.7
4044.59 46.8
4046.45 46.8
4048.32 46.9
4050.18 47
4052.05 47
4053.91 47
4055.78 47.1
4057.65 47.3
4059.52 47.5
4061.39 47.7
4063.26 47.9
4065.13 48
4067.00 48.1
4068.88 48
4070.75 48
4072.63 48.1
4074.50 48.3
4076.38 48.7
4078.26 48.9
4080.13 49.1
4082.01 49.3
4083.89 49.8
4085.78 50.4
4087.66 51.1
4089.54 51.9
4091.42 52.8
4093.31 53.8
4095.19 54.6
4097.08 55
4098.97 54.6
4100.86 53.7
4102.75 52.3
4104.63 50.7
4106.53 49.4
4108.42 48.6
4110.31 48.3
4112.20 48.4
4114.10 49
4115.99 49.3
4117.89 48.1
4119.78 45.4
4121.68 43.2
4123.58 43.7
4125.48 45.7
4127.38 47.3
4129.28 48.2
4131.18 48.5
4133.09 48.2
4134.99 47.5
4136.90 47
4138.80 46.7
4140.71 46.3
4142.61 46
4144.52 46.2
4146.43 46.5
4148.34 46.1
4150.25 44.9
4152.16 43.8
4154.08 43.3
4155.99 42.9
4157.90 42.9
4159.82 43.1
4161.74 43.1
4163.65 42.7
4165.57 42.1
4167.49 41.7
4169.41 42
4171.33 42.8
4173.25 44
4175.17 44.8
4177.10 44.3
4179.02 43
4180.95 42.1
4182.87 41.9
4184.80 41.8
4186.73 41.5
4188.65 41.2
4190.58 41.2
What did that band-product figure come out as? 2180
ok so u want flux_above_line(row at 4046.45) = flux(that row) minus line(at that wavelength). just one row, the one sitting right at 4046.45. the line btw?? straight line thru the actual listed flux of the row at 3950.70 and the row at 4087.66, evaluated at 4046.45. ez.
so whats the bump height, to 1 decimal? -5.3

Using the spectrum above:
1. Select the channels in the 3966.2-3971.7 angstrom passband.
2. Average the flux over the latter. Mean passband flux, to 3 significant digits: 57.6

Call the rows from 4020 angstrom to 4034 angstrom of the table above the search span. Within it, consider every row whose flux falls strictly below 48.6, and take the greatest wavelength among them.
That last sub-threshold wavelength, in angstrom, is 4033.43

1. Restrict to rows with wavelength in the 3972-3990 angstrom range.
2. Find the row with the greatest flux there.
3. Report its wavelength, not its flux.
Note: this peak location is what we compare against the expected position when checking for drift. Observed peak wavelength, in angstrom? 3972.60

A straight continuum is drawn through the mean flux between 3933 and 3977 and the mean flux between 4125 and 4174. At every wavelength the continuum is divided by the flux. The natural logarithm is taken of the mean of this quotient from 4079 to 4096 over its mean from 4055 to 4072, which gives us -0.10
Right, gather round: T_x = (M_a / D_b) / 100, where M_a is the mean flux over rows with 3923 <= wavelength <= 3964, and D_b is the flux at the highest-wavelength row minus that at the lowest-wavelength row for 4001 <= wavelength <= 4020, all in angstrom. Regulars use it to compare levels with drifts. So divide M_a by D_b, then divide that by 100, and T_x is -0.7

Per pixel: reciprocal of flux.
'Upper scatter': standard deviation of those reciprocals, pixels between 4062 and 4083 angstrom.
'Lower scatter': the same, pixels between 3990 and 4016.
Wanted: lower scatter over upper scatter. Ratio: 1.2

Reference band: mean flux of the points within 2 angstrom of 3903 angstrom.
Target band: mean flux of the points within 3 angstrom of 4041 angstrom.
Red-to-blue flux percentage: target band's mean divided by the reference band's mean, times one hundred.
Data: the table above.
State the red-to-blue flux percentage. 82.6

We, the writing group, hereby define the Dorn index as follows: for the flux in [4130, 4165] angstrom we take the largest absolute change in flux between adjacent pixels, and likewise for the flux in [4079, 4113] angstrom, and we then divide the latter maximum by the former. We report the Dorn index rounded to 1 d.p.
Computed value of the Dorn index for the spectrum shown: 1.3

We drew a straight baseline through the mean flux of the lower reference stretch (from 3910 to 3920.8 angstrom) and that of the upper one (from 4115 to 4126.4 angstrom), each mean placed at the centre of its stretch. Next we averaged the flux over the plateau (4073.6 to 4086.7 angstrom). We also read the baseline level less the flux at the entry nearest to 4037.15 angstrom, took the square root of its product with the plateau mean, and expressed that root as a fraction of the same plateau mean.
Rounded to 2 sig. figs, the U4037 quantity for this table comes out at 0.23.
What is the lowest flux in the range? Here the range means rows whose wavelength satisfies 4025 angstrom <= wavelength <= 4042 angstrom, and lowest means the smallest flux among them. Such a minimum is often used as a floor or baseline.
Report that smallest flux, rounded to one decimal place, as 46.6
